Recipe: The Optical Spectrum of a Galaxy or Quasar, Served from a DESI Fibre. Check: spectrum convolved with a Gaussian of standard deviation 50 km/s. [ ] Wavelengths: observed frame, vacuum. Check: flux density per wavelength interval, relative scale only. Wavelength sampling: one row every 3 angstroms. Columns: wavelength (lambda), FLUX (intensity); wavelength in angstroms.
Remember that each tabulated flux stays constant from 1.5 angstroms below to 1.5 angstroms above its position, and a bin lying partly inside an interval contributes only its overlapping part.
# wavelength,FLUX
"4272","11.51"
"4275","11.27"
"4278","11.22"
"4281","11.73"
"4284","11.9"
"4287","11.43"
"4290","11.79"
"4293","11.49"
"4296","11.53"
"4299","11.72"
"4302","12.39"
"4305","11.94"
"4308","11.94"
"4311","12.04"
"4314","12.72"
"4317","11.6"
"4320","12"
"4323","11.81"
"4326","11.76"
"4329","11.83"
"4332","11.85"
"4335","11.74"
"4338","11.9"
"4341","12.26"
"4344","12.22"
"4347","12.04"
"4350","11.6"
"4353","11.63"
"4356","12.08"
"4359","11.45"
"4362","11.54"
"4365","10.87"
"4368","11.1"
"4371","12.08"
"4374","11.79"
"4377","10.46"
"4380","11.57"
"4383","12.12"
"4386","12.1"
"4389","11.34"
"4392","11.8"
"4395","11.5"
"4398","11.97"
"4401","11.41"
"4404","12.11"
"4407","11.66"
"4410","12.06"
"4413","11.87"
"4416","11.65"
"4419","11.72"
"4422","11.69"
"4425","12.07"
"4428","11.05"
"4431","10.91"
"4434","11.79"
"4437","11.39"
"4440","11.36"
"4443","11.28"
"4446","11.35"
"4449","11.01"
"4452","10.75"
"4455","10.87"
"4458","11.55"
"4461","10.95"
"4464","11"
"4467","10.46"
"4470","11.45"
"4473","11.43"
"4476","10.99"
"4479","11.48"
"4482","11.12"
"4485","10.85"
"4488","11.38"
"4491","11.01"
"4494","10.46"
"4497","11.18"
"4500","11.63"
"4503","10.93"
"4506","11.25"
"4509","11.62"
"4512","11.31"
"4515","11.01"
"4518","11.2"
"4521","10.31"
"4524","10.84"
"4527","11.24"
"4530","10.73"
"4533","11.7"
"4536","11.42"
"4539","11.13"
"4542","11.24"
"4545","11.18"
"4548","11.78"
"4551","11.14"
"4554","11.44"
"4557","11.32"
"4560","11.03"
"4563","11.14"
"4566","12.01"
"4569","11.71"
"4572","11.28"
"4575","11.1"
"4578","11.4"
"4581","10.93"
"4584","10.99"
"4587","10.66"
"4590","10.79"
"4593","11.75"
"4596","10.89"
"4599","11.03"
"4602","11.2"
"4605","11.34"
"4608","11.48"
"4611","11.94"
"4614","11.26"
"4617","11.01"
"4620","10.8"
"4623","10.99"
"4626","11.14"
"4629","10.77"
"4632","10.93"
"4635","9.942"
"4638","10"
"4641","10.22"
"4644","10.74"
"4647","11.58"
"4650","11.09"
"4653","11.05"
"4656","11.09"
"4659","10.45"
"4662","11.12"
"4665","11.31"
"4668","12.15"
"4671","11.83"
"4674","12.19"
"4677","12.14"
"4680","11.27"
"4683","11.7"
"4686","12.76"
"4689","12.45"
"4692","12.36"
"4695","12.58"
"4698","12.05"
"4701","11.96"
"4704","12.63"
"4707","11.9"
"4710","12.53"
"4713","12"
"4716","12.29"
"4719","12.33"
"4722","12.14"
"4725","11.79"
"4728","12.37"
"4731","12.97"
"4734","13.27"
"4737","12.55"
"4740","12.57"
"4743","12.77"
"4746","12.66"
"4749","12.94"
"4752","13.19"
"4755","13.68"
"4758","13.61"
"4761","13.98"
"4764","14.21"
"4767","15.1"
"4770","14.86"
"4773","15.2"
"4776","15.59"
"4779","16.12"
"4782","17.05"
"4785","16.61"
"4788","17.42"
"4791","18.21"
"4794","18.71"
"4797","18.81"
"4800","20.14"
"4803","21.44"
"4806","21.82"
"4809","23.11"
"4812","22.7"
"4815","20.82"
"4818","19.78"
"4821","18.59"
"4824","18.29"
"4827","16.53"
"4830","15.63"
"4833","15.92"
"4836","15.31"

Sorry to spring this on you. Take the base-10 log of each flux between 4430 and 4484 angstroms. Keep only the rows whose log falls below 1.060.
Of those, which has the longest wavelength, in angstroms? 4482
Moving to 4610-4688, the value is 4680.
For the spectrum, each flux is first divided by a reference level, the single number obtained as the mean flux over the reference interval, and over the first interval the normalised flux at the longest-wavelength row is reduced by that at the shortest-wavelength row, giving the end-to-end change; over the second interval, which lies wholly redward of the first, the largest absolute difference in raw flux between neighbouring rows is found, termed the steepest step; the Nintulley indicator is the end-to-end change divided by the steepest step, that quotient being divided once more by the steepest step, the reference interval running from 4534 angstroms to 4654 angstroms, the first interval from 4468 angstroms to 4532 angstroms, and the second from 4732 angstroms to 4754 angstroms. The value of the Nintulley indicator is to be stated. -0.12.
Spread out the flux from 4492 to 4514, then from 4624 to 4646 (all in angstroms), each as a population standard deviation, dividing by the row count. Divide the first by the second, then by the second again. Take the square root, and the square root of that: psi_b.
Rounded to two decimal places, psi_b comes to 1.18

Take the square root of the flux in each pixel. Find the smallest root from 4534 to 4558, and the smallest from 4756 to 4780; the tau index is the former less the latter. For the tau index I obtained -0.35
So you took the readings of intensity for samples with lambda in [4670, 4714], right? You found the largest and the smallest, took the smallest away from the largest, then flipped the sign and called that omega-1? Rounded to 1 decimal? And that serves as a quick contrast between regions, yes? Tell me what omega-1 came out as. -1.5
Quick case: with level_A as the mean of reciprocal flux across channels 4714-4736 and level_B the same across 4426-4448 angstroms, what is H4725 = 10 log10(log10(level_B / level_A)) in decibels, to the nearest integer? -14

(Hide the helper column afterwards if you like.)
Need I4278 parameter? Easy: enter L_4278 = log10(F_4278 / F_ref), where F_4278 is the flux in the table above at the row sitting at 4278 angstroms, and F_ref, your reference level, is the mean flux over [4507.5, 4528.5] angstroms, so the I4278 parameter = 0.006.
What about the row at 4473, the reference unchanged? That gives 0.014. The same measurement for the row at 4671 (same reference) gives 0.029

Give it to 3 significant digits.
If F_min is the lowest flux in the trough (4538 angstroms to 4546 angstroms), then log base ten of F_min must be 1.05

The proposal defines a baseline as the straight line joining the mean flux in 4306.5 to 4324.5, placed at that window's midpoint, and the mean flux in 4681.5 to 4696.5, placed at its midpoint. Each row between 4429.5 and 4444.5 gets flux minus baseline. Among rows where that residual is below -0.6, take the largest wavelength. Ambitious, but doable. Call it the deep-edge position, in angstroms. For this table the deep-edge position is 4443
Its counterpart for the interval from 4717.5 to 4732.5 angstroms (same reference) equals 4725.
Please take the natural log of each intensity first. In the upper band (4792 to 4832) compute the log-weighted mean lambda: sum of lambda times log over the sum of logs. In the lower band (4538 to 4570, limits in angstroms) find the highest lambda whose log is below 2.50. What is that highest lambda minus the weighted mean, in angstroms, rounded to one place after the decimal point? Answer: -242.8 angstroms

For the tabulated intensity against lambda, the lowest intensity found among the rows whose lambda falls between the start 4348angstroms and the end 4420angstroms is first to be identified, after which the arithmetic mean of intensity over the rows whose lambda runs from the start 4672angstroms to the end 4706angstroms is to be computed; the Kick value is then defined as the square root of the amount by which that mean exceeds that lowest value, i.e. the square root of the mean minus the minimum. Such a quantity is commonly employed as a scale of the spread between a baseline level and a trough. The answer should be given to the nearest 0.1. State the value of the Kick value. 1.3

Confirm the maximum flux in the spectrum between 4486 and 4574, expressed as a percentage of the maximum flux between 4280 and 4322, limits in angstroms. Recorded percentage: 94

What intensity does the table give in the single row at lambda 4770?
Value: 14.86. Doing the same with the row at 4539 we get 11.13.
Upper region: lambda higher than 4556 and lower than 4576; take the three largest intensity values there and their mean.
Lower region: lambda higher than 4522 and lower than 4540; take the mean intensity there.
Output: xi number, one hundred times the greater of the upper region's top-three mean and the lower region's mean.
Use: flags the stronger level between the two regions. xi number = 1168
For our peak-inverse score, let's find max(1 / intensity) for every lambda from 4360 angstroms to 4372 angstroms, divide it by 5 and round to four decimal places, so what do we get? 0.0184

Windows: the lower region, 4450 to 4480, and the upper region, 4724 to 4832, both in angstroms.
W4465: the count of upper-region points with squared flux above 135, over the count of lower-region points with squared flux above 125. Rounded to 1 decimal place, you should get 9.0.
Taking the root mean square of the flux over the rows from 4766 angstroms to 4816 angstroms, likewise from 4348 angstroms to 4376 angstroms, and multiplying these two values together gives 215.9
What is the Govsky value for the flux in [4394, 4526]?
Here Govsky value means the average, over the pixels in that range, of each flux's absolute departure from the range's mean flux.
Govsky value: 0.35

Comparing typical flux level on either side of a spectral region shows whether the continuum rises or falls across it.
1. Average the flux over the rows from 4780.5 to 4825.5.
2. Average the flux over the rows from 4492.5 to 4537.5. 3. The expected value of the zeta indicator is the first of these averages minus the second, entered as 8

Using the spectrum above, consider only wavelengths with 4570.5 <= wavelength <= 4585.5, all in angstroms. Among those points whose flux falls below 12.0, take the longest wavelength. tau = 4584 angstroms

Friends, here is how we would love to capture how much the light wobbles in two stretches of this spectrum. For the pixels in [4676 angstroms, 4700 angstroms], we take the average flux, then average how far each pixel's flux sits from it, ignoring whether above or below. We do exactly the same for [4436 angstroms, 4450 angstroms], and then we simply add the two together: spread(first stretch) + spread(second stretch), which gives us 0.48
